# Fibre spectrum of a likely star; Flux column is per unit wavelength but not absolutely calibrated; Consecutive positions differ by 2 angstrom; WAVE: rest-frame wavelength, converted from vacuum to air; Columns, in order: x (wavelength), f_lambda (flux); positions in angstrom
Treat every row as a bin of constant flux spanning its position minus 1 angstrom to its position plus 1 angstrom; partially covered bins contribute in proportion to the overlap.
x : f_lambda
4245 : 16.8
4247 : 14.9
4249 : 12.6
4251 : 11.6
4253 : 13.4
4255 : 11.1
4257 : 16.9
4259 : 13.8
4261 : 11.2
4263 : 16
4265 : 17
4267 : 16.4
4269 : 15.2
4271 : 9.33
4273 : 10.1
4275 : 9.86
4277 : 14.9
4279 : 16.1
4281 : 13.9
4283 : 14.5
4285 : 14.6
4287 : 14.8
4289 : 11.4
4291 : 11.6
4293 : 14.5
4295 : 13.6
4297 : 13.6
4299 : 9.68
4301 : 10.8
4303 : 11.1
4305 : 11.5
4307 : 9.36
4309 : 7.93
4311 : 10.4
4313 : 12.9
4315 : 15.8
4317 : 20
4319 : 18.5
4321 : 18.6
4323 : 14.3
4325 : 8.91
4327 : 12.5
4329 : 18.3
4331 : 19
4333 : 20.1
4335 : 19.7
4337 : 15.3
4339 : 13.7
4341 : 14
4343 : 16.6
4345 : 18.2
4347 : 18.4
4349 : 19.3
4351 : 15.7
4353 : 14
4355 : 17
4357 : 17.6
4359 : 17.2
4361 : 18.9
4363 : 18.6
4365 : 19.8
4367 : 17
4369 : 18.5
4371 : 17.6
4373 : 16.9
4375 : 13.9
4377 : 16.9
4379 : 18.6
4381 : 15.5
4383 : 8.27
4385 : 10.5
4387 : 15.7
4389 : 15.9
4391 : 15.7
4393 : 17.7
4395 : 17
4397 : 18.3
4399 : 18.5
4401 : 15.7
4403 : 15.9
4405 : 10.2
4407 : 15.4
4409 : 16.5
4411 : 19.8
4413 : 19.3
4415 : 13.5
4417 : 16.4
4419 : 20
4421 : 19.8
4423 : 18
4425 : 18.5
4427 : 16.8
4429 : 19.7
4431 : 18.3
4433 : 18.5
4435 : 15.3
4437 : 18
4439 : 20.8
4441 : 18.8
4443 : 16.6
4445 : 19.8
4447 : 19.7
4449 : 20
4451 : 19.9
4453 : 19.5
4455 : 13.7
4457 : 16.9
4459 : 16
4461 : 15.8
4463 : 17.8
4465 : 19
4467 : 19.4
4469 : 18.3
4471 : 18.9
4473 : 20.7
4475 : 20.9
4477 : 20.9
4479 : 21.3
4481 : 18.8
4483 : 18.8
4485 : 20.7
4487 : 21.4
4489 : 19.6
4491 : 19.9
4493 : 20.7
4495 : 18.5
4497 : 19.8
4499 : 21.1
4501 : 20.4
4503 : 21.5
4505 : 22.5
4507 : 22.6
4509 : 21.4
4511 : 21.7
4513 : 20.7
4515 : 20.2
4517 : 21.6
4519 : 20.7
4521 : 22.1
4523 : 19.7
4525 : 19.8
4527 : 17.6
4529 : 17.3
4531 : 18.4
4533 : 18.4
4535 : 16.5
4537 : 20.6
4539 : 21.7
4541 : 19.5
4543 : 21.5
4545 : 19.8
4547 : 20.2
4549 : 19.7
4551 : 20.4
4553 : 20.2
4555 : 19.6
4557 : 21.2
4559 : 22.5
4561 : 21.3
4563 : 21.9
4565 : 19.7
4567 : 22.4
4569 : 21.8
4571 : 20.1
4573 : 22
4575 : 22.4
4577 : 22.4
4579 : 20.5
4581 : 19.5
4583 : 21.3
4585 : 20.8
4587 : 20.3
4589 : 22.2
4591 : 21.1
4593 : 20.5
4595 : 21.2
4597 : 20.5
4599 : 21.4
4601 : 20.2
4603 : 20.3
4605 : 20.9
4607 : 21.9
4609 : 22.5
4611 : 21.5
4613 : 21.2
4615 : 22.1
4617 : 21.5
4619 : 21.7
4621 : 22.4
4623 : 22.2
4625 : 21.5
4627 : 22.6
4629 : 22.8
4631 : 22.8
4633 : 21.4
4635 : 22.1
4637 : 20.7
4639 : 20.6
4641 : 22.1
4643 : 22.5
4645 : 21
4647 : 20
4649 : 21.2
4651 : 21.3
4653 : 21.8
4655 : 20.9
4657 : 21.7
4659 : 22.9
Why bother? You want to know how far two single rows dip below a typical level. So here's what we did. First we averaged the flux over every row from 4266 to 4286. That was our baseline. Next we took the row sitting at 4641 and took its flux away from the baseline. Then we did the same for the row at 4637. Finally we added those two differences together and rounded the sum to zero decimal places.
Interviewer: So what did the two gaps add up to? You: -16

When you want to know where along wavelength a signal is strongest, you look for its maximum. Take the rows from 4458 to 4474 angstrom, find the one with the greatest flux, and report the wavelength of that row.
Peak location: 4473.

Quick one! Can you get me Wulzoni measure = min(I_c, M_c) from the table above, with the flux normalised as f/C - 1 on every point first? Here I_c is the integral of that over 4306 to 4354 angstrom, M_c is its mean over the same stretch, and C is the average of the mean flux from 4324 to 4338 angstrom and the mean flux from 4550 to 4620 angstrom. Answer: -8.3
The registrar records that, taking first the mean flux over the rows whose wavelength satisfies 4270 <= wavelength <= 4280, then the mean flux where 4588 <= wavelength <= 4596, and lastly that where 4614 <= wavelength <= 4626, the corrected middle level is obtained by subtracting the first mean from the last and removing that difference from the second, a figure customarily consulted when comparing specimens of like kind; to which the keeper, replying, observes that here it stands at 11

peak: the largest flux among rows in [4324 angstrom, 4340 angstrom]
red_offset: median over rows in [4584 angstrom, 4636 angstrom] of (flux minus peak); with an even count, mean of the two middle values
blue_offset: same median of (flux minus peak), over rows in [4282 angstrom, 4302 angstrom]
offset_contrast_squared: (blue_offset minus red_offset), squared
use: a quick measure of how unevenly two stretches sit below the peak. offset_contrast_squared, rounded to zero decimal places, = 62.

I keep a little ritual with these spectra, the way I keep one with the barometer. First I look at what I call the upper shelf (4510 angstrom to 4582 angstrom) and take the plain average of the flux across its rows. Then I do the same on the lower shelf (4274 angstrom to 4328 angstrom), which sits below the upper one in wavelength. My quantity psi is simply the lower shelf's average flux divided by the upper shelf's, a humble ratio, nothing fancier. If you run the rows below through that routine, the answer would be 0.64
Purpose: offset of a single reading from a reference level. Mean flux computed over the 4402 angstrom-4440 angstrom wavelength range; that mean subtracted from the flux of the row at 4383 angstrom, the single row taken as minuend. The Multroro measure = -9.1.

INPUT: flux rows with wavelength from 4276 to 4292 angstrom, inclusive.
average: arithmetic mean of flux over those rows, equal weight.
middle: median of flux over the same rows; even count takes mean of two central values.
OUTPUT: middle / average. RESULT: 1.04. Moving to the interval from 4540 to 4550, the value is 0.98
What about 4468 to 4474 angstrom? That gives 0.98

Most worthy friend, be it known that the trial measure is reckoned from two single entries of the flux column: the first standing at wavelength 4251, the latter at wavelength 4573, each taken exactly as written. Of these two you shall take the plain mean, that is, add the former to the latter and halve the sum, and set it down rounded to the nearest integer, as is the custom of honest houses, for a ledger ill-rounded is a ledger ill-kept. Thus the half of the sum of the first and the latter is 17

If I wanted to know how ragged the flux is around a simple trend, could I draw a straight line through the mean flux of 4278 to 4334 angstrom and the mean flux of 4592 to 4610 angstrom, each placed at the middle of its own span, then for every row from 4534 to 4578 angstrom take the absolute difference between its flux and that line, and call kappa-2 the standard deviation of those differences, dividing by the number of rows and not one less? 0.86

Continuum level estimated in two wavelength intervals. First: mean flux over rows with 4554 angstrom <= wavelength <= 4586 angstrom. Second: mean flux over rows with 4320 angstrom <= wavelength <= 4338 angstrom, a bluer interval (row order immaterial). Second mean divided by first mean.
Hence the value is 0.77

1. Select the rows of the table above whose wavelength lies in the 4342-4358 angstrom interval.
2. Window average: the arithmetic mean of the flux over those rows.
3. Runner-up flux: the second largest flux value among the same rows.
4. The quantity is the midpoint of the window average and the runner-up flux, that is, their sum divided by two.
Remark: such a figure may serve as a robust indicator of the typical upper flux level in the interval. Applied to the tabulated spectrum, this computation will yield 18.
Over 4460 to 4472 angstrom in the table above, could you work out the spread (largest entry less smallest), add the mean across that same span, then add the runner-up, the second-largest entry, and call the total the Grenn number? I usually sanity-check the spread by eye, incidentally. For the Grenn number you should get 41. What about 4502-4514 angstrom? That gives 46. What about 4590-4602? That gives 43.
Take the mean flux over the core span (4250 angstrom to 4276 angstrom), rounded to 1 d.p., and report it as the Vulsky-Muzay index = 13.2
